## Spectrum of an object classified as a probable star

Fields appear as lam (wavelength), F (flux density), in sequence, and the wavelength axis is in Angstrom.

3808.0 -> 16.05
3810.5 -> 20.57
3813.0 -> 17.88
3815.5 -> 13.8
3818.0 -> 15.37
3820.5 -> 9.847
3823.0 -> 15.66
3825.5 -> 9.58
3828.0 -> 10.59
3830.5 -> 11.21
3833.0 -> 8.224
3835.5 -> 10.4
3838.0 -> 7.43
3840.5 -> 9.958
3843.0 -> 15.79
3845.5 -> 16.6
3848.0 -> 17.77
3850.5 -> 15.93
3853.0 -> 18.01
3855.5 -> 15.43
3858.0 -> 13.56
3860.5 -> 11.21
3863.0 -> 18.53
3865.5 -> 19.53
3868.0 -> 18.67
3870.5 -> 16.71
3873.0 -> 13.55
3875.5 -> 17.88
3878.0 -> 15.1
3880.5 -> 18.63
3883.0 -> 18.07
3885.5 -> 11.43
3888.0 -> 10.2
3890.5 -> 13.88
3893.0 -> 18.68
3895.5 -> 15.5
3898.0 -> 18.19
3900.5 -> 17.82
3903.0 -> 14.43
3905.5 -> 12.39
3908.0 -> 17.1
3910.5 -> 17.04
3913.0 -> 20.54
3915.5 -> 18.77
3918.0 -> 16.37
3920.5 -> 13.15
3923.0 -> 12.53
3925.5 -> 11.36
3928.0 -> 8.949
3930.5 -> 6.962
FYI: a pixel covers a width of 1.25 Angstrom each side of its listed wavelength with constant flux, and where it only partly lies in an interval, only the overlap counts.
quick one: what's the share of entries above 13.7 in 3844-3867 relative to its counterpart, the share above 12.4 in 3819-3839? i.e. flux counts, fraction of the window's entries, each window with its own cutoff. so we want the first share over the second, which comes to 6.2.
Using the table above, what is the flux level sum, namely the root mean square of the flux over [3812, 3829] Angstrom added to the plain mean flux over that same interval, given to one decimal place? 26.8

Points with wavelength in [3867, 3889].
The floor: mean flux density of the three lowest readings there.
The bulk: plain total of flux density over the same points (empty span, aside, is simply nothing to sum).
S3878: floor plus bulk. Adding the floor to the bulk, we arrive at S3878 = 152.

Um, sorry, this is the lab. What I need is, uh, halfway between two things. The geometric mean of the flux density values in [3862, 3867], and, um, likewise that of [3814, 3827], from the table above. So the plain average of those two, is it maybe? 15.8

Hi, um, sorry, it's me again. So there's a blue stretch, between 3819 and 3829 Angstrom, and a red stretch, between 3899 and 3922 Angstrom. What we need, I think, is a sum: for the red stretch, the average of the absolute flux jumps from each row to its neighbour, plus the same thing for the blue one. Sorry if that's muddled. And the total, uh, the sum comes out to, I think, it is 6.9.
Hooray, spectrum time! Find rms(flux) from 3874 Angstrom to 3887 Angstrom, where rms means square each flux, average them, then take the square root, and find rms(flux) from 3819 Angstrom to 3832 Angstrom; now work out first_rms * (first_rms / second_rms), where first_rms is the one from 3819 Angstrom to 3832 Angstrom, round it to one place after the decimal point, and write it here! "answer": 8.2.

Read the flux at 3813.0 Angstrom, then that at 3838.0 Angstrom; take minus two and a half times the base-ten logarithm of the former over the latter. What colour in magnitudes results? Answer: -1.0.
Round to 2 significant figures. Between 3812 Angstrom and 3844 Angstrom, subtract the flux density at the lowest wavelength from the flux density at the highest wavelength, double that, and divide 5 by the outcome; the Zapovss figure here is -1.2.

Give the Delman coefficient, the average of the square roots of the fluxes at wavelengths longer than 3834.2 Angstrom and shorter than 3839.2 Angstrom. 2.98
